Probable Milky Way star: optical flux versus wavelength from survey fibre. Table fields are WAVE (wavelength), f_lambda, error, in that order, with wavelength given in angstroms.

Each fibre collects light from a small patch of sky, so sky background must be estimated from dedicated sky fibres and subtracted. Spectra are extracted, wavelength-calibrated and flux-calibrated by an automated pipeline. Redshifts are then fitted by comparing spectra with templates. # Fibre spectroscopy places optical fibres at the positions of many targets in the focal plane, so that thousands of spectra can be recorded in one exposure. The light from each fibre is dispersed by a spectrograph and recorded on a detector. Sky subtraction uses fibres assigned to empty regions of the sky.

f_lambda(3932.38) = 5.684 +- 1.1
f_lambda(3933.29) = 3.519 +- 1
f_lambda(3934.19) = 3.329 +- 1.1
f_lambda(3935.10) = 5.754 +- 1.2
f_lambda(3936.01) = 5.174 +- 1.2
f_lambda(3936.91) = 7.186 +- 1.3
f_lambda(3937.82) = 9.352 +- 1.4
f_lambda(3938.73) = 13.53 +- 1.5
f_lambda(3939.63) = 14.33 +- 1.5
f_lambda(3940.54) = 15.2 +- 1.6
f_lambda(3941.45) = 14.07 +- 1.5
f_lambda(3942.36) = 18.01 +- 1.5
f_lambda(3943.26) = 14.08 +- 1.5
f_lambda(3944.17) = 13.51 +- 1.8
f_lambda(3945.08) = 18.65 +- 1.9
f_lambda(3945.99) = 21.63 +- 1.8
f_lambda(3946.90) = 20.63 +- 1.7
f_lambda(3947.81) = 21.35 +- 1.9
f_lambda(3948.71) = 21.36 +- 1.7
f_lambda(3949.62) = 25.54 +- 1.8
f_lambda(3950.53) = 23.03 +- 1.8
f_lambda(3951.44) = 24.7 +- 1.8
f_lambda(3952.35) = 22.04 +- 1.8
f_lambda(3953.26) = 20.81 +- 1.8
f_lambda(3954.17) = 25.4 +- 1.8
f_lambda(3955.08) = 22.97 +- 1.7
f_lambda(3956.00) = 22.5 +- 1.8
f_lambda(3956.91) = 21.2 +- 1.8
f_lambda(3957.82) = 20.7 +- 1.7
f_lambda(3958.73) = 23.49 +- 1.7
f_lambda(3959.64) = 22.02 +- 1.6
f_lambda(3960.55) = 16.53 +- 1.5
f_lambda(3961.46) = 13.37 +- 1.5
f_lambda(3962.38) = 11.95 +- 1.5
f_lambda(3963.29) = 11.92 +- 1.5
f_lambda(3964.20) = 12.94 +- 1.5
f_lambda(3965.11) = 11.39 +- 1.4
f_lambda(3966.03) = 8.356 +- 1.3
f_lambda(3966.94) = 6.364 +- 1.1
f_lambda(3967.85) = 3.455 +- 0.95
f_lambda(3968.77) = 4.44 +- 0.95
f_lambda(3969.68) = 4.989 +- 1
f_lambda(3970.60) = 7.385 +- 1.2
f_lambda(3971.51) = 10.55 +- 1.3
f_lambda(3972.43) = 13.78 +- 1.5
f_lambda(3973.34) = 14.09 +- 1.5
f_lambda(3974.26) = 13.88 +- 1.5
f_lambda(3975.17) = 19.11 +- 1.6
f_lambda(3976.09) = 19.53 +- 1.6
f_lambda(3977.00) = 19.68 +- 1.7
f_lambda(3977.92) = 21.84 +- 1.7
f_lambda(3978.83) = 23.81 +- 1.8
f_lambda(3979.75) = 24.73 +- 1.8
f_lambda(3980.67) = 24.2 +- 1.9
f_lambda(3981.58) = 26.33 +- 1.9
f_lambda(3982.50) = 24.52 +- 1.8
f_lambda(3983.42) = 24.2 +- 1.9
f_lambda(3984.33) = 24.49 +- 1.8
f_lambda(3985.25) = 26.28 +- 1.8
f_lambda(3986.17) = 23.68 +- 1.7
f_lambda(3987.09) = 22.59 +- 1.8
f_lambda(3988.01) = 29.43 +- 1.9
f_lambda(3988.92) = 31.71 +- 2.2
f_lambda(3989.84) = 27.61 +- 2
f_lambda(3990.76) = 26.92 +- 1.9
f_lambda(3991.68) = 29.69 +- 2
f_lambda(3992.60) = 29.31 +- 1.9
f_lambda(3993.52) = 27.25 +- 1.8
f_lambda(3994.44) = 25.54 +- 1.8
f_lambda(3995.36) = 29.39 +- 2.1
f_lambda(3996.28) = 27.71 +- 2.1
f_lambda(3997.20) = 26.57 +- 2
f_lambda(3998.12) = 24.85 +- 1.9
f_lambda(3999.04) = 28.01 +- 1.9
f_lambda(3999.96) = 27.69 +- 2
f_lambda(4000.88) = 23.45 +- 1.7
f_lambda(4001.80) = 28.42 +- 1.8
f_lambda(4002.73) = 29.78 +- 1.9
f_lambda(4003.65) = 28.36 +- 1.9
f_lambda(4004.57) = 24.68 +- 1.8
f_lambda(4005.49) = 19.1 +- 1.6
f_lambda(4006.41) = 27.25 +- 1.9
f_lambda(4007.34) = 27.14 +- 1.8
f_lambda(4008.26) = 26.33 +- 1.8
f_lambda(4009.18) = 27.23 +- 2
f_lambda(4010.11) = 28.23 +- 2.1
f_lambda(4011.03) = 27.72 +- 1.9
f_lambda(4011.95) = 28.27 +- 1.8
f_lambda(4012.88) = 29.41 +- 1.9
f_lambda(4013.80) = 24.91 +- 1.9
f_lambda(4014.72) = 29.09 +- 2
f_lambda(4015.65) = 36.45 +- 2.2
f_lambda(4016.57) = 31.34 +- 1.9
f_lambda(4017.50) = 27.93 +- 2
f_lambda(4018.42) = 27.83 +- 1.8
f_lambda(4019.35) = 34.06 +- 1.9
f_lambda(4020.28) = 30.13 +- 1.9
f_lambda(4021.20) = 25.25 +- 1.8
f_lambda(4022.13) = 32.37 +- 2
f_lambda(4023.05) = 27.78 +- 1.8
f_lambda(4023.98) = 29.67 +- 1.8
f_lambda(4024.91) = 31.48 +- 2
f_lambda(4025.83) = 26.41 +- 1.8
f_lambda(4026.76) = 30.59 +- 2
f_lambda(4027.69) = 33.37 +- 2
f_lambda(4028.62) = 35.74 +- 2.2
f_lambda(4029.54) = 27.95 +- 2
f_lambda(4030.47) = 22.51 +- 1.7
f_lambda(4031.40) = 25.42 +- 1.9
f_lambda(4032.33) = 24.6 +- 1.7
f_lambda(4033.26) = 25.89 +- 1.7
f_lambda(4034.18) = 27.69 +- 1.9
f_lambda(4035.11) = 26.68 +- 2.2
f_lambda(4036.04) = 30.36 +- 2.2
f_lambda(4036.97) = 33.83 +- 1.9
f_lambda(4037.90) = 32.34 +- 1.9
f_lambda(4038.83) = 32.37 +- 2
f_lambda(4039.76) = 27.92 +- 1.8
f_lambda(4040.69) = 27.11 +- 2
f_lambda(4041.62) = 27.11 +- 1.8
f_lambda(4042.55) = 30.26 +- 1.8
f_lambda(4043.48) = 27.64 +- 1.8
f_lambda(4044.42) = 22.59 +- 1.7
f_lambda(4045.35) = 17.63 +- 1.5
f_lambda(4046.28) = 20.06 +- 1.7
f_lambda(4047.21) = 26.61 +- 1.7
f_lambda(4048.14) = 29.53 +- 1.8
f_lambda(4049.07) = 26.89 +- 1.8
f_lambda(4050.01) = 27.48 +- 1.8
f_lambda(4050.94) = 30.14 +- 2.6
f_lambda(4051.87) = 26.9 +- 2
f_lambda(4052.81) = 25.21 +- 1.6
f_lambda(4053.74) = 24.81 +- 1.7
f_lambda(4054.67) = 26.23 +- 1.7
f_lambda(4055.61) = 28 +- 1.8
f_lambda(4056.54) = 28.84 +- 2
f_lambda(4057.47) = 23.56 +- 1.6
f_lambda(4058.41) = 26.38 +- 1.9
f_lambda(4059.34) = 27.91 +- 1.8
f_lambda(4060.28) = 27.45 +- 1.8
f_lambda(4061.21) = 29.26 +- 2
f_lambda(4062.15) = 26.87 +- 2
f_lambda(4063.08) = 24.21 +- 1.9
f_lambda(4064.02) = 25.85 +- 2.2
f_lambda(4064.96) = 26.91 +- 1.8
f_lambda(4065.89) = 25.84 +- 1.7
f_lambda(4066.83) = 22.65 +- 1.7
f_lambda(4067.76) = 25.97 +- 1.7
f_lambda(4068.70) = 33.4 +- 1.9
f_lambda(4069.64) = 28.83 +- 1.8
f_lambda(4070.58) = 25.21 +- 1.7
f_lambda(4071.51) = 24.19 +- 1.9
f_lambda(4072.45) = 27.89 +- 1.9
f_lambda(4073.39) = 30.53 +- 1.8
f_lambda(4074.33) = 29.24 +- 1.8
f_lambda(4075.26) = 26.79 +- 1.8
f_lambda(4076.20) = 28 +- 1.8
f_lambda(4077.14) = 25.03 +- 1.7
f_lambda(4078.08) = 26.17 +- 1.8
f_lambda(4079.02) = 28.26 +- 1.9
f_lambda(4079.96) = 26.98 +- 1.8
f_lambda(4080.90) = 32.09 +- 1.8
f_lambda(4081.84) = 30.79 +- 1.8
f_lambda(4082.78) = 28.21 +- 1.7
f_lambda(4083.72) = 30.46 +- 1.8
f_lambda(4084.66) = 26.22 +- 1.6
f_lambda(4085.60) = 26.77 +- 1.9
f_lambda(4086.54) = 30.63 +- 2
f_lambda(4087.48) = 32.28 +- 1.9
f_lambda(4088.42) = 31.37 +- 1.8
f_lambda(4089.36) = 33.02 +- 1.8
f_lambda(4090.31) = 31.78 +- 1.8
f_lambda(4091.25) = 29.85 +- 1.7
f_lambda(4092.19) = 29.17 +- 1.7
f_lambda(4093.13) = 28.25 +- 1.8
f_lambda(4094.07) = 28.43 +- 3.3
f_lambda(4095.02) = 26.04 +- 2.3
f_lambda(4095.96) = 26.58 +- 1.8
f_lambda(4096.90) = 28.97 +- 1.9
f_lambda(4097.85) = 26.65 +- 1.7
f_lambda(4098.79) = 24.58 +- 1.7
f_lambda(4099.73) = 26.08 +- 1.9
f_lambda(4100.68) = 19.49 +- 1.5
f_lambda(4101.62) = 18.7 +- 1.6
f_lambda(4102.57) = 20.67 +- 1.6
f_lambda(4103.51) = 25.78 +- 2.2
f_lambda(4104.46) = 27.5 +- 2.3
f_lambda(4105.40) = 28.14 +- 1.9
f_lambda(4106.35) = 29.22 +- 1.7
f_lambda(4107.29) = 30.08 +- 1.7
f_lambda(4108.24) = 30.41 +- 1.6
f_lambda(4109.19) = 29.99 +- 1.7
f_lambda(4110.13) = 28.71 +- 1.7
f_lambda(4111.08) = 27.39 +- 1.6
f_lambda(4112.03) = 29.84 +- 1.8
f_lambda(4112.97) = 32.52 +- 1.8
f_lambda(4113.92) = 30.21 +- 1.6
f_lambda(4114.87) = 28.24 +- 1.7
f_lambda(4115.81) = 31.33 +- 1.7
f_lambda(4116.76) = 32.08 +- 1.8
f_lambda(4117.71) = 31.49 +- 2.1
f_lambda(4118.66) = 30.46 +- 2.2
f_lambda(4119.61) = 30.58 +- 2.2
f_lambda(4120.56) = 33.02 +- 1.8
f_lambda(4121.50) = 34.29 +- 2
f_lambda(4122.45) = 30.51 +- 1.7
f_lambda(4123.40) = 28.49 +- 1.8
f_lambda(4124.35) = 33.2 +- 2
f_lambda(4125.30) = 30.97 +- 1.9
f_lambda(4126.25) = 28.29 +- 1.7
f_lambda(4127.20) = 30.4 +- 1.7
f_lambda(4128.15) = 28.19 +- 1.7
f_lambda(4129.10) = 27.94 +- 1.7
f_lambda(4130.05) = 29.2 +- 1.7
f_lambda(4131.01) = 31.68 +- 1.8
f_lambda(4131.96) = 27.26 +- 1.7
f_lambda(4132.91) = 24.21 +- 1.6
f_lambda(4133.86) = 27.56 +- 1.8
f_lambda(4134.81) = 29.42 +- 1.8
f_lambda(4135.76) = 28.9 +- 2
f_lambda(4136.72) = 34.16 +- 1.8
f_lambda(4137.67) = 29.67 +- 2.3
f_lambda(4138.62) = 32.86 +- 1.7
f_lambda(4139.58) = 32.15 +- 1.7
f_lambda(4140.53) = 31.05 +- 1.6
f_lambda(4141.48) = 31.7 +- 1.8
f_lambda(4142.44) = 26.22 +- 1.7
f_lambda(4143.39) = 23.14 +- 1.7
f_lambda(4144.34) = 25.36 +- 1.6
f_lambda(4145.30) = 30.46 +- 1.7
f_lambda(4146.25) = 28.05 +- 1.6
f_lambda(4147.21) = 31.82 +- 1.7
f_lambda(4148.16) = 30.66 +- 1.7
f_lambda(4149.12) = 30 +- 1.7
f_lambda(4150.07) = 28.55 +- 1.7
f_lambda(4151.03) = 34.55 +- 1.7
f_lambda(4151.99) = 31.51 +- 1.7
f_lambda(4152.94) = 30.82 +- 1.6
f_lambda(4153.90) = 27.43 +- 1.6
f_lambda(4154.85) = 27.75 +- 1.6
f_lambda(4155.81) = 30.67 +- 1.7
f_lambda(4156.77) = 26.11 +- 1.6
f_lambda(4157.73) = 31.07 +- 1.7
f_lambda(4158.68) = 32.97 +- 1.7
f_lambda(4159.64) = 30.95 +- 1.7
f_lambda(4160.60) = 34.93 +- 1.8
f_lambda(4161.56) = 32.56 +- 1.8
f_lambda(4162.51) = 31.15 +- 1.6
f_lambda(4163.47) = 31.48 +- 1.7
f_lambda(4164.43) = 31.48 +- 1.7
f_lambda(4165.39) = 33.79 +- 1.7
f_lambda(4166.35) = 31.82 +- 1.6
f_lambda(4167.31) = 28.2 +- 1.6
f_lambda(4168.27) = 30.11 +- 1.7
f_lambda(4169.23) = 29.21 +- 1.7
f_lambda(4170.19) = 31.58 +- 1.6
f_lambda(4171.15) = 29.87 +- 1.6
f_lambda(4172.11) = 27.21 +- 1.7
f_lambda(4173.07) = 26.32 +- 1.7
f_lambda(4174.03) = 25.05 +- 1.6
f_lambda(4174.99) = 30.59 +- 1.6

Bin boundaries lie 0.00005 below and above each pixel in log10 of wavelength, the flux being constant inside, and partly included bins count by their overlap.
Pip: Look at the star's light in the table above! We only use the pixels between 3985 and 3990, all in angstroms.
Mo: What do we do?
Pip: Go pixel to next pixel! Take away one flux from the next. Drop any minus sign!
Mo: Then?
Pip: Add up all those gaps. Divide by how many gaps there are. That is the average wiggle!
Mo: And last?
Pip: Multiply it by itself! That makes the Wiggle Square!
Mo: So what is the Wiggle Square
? 11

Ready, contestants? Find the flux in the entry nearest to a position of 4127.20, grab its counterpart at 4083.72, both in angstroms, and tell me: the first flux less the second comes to 0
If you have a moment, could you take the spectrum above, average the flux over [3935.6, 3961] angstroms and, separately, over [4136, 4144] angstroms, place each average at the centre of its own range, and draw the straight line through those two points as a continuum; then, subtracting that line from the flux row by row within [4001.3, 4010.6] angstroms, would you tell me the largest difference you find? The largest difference 8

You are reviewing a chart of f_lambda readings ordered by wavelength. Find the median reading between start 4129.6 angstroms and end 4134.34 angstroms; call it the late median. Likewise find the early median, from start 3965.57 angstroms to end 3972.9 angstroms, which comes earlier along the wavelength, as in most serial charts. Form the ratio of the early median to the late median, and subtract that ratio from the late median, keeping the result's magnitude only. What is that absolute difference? 27.3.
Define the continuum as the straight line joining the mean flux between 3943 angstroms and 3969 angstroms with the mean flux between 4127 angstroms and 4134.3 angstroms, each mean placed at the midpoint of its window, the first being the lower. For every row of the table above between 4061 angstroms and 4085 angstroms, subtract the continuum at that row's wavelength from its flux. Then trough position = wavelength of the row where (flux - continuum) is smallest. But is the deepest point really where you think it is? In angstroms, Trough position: 4066.83 angstroms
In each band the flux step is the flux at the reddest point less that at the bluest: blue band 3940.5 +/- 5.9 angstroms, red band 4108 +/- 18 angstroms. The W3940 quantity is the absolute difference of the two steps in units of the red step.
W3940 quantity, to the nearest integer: -21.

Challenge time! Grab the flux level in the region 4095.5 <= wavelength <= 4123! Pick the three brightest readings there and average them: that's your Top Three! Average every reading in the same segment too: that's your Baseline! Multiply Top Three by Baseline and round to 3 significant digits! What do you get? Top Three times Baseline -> 945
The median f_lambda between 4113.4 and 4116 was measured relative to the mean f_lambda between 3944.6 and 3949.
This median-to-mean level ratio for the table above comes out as 1.5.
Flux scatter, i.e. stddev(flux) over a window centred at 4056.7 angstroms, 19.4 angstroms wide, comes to 1.7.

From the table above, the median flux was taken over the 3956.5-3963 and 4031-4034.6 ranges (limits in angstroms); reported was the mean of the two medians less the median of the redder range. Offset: -2.5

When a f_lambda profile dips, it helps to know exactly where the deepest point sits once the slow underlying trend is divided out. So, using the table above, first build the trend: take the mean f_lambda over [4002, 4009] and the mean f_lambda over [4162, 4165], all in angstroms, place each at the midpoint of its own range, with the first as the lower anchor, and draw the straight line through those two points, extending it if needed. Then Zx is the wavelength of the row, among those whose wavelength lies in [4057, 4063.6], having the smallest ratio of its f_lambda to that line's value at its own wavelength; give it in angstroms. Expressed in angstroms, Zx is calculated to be 4057.47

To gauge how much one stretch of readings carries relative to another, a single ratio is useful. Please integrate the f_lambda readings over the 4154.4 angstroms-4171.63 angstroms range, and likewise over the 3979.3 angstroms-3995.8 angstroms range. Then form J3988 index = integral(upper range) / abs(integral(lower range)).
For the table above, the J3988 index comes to 1.21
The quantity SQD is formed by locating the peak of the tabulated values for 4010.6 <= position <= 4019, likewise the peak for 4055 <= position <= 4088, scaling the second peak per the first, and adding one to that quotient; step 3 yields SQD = 1.92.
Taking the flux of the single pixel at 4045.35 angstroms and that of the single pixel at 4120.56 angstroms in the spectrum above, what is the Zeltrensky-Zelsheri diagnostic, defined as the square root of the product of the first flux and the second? 24.1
